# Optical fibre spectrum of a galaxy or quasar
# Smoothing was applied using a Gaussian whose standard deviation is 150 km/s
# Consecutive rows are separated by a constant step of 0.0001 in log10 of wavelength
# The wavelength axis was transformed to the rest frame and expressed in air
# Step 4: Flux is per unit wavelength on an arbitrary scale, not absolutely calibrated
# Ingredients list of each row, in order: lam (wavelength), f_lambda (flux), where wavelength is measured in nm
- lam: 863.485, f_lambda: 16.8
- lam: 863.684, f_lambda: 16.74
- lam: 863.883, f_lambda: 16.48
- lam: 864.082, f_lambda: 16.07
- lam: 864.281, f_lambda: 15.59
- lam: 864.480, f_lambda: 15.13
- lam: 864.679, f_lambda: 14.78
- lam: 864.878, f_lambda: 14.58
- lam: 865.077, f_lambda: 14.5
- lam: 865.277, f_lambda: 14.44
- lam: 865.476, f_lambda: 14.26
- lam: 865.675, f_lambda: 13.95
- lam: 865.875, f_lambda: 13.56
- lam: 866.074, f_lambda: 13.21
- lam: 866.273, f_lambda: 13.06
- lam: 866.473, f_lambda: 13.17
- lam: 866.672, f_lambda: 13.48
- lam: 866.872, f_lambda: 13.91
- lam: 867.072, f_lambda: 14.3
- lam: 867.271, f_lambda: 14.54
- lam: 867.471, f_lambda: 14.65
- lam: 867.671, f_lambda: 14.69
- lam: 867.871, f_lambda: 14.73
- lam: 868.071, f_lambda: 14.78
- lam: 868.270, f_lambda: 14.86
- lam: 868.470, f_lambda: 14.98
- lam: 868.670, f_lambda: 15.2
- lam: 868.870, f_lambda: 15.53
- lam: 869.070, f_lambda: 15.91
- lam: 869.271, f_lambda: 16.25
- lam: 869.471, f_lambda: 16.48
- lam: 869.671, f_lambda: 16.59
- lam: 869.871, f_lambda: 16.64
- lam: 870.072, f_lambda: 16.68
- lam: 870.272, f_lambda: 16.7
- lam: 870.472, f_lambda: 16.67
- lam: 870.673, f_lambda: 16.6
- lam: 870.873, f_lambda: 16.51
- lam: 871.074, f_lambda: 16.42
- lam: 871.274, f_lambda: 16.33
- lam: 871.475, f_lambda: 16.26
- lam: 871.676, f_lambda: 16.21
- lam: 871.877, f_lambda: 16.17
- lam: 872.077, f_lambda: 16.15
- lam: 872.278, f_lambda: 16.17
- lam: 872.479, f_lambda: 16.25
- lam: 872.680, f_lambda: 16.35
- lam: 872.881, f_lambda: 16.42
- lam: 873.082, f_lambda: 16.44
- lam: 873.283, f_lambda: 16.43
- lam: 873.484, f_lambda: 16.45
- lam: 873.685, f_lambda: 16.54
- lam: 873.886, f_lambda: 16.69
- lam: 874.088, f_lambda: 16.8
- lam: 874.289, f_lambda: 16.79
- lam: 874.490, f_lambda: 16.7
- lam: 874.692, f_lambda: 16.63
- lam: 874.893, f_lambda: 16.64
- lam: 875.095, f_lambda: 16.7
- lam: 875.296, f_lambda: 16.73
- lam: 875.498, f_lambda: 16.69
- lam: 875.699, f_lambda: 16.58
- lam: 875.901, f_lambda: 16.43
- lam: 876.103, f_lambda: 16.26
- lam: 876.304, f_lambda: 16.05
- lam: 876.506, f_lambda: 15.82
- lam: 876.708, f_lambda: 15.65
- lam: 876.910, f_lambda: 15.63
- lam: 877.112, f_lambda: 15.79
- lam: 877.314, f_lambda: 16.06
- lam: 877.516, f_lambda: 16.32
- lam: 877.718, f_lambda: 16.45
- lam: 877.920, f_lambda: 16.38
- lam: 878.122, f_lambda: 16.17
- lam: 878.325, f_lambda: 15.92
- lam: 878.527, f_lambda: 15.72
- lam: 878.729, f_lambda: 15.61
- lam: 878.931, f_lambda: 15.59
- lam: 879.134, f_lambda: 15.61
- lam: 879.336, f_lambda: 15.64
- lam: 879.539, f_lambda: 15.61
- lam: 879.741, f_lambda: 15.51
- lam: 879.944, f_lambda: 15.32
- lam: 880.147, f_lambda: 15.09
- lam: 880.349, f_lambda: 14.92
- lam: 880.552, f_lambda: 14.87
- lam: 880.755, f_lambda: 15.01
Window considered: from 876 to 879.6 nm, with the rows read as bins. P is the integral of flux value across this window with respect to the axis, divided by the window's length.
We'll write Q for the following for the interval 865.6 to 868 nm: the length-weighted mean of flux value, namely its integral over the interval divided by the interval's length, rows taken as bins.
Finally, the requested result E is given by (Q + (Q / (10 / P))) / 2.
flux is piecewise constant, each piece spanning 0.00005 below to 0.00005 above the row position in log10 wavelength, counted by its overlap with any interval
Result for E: 18.1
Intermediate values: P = 15.9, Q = 13.9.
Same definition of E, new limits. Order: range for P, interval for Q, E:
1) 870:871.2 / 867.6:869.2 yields 20.1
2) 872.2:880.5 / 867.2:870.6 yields 20.5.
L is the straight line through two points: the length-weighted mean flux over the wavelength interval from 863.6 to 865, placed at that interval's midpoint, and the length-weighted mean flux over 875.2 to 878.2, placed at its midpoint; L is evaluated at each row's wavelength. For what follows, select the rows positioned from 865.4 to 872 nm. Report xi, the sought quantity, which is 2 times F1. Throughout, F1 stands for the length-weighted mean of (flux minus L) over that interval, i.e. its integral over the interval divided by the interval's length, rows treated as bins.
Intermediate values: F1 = -0.6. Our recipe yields -1.1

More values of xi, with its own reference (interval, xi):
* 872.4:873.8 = 0.8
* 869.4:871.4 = 1.3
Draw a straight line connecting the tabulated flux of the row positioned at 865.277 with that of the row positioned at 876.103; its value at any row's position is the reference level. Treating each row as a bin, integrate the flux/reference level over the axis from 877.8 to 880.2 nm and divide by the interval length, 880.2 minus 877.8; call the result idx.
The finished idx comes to 0.94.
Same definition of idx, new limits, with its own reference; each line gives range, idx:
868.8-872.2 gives 1.07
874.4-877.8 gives 1.00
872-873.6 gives 1.04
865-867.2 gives 0.95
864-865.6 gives 1.04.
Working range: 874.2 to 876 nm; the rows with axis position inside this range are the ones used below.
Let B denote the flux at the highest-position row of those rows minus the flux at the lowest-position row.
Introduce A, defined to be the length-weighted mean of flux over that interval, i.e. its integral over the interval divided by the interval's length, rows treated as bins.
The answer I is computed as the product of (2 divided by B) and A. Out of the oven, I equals -93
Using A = 16.7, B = -0.4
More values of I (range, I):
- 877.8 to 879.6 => -41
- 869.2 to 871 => 127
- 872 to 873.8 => 84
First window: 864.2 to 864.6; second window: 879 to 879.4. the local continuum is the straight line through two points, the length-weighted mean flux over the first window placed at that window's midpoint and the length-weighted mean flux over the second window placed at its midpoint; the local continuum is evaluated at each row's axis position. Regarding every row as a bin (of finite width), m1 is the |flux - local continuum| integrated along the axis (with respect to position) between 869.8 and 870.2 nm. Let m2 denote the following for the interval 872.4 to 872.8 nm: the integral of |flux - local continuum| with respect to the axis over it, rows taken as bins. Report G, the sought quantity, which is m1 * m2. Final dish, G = 0.162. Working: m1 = 0.5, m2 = 0.33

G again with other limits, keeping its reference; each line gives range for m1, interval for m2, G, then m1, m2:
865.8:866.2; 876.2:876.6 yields 0.122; 0.8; 0.15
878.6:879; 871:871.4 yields 0.003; 0.0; 0.36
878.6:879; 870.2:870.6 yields 0.004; 0.0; 0.49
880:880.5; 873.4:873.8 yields 0.123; 0.3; 0.40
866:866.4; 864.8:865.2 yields 0.286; 0.9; 0.32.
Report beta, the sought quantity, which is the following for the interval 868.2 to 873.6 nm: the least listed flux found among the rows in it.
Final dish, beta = 14.86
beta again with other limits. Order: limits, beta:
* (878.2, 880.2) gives 15.09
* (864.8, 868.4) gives 13.06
